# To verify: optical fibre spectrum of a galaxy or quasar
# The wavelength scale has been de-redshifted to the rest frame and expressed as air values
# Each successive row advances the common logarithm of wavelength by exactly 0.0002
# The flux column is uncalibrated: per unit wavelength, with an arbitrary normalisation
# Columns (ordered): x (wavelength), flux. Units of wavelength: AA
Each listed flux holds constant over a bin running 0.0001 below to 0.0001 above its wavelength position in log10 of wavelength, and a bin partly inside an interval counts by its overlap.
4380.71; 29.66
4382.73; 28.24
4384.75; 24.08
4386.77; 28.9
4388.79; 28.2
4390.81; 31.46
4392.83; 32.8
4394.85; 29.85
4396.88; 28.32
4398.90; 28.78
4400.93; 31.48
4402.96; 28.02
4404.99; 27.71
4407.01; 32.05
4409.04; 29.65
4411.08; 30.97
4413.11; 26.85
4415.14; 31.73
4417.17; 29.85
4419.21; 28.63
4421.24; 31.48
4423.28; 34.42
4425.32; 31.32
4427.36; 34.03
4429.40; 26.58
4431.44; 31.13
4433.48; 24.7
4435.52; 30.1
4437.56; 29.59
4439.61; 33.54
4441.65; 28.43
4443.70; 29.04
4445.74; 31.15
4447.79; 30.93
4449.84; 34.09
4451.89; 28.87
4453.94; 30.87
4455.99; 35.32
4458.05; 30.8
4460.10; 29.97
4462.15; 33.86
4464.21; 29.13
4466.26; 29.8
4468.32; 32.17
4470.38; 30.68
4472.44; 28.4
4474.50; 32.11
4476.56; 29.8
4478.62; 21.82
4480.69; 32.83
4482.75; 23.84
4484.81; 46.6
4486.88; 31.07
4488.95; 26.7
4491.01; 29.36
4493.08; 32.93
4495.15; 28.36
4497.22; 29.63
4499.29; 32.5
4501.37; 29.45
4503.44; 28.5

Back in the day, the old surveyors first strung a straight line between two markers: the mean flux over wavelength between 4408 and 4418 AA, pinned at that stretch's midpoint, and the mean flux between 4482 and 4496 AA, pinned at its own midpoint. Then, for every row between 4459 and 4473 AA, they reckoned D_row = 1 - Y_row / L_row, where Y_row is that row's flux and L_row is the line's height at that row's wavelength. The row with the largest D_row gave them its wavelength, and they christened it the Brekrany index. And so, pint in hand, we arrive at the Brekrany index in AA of 4472.44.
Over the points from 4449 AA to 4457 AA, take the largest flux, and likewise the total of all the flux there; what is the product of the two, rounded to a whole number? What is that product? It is 4562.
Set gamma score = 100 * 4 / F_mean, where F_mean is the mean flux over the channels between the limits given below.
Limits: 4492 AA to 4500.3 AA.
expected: 13.0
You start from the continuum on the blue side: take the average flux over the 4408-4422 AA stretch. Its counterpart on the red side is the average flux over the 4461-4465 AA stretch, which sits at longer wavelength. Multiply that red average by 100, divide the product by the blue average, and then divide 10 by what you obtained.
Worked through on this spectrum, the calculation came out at 0.095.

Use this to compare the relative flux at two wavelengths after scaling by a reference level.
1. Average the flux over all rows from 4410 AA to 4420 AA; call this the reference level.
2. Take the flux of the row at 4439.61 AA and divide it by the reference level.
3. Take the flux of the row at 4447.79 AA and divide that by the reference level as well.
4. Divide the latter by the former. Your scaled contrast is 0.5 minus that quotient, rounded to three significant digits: -0.422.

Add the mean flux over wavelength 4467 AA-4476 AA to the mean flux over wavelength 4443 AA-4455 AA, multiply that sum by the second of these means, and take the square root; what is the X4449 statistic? 43.6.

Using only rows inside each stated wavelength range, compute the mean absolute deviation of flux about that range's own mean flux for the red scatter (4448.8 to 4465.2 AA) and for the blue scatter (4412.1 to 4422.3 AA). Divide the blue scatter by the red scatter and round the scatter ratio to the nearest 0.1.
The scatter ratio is 0.7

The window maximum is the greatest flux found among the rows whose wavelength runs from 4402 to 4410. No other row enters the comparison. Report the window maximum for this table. 32.05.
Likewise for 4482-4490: 46.6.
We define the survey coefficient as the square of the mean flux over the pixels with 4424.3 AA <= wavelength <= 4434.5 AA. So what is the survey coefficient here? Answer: 873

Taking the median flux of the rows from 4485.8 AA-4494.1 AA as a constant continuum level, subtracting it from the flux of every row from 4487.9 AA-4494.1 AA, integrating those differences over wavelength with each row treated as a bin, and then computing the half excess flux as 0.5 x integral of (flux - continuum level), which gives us -1.7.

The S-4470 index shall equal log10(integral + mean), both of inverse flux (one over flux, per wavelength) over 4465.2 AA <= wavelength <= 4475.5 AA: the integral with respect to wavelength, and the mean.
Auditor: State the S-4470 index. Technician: -0.432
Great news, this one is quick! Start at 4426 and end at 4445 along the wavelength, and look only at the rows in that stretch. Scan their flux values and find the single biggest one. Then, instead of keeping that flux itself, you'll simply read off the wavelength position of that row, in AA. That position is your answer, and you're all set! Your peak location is 4427.36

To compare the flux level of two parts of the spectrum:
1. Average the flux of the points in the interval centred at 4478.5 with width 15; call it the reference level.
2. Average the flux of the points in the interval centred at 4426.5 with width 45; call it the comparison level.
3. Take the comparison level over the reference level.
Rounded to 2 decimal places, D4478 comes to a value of 0.98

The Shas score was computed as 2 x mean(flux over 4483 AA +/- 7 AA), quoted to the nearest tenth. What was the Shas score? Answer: 60.8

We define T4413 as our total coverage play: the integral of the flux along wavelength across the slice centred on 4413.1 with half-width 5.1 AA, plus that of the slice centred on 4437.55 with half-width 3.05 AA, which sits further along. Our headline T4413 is 493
